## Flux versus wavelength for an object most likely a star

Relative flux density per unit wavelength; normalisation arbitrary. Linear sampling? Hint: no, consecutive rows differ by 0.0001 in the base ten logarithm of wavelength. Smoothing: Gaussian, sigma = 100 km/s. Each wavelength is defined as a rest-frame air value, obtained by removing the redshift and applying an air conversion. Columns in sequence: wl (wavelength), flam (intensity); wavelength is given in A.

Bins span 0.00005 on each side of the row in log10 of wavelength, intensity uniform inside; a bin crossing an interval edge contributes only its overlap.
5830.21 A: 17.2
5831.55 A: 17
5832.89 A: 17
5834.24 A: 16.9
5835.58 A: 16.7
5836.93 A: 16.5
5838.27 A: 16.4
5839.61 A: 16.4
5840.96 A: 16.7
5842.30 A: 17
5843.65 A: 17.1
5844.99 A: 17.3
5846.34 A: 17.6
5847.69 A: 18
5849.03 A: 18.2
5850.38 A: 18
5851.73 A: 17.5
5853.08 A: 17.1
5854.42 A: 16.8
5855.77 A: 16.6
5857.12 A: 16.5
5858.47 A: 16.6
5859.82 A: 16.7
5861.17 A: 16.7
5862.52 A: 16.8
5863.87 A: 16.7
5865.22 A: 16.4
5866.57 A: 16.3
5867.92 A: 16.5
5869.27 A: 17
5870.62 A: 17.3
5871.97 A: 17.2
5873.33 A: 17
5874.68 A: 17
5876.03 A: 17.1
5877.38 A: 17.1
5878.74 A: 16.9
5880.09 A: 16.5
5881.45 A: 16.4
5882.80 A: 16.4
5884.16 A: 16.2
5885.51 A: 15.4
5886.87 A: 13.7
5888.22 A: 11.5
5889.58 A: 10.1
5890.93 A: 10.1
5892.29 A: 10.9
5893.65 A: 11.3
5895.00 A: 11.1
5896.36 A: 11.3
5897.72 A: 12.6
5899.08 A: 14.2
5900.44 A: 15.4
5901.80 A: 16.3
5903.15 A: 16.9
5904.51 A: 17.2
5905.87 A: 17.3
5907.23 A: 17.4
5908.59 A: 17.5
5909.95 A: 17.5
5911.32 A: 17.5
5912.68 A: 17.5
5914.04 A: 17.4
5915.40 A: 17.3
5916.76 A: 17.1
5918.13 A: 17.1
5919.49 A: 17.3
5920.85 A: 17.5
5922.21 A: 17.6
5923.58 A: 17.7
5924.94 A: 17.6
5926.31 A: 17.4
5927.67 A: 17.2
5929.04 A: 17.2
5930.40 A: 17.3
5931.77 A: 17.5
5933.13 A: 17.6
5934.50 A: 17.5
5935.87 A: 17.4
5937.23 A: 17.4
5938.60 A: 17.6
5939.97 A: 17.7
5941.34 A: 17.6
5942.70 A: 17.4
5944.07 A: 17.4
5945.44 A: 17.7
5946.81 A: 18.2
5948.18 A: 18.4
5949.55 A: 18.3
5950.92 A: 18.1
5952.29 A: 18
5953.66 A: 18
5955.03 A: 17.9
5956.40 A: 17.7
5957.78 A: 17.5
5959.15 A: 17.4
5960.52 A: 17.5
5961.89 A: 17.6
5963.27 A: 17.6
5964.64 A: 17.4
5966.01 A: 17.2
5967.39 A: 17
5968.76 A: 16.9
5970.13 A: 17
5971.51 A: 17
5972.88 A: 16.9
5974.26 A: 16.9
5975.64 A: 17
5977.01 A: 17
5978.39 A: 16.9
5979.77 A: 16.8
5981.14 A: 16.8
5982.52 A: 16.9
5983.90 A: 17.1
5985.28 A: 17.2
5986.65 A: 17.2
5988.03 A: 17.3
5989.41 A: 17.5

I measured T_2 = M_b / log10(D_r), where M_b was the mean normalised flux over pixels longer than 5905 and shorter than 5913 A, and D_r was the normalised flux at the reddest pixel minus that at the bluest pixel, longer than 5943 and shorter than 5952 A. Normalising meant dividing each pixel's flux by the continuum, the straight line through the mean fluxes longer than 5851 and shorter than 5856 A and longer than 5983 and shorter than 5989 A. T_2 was -0.73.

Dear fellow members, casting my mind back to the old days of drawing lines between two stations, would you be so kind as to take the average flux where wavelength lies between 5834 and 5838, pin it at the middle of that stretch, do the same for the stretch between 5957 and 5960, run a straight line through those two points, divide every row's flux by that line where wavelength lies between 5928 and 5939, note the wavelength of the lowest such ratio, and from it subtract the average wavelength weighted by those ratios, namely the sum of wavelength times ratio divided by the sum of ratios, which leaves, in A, -4.8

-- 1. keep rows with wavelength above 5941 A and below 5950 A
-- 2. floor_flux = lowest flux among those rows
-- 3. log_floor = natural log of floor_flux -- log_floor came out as 2.86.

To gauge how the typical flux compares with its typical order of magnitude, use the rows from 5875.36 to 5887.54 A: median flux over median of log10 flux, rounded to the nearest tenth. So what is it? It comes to 13.5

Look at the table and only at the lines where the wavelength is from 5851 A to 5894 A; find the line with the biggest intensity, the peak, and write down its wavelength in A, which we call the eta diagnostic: 5851.73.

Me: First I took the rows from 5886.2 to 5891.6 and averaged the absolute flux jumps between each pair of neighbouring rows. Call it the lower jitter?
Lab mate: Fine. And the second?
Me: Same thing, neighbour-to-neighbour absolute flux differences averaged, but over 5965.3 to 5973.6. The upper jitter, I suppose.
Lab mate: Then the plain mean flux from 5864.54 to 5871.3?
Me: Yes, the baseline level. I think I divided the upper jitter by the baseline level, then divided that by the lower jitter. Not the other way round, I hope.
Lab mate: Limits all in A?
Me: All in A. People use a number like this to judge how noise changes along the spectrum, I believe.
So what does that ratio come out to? 0.005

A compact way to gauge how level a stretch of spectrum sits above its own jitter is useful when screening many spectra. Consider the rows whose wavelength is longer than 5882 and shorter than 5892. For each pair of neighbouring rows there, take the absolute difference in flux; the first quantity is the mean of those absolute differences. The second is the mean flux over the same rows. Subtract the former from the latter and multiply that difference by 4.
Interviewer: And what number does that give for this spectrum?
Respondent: 49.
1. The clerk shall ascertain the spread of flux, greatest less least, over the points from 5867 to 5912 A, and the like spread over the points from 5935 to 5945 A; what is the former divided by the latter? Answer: 25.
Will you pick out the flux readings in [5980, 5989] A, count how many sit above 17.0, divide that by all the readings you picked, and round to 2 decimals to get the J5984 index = 0.67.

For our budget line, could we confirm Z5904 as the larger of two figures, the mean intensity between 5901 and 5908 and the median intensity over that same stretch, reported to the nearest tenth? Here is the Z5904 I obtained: 17.2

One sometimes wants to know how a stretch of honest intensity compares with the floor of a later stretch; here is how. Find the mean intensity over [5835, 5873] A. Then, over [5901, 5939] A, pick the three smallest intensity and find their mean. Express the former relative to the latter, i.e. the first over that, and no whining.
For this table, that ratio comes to 1.01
